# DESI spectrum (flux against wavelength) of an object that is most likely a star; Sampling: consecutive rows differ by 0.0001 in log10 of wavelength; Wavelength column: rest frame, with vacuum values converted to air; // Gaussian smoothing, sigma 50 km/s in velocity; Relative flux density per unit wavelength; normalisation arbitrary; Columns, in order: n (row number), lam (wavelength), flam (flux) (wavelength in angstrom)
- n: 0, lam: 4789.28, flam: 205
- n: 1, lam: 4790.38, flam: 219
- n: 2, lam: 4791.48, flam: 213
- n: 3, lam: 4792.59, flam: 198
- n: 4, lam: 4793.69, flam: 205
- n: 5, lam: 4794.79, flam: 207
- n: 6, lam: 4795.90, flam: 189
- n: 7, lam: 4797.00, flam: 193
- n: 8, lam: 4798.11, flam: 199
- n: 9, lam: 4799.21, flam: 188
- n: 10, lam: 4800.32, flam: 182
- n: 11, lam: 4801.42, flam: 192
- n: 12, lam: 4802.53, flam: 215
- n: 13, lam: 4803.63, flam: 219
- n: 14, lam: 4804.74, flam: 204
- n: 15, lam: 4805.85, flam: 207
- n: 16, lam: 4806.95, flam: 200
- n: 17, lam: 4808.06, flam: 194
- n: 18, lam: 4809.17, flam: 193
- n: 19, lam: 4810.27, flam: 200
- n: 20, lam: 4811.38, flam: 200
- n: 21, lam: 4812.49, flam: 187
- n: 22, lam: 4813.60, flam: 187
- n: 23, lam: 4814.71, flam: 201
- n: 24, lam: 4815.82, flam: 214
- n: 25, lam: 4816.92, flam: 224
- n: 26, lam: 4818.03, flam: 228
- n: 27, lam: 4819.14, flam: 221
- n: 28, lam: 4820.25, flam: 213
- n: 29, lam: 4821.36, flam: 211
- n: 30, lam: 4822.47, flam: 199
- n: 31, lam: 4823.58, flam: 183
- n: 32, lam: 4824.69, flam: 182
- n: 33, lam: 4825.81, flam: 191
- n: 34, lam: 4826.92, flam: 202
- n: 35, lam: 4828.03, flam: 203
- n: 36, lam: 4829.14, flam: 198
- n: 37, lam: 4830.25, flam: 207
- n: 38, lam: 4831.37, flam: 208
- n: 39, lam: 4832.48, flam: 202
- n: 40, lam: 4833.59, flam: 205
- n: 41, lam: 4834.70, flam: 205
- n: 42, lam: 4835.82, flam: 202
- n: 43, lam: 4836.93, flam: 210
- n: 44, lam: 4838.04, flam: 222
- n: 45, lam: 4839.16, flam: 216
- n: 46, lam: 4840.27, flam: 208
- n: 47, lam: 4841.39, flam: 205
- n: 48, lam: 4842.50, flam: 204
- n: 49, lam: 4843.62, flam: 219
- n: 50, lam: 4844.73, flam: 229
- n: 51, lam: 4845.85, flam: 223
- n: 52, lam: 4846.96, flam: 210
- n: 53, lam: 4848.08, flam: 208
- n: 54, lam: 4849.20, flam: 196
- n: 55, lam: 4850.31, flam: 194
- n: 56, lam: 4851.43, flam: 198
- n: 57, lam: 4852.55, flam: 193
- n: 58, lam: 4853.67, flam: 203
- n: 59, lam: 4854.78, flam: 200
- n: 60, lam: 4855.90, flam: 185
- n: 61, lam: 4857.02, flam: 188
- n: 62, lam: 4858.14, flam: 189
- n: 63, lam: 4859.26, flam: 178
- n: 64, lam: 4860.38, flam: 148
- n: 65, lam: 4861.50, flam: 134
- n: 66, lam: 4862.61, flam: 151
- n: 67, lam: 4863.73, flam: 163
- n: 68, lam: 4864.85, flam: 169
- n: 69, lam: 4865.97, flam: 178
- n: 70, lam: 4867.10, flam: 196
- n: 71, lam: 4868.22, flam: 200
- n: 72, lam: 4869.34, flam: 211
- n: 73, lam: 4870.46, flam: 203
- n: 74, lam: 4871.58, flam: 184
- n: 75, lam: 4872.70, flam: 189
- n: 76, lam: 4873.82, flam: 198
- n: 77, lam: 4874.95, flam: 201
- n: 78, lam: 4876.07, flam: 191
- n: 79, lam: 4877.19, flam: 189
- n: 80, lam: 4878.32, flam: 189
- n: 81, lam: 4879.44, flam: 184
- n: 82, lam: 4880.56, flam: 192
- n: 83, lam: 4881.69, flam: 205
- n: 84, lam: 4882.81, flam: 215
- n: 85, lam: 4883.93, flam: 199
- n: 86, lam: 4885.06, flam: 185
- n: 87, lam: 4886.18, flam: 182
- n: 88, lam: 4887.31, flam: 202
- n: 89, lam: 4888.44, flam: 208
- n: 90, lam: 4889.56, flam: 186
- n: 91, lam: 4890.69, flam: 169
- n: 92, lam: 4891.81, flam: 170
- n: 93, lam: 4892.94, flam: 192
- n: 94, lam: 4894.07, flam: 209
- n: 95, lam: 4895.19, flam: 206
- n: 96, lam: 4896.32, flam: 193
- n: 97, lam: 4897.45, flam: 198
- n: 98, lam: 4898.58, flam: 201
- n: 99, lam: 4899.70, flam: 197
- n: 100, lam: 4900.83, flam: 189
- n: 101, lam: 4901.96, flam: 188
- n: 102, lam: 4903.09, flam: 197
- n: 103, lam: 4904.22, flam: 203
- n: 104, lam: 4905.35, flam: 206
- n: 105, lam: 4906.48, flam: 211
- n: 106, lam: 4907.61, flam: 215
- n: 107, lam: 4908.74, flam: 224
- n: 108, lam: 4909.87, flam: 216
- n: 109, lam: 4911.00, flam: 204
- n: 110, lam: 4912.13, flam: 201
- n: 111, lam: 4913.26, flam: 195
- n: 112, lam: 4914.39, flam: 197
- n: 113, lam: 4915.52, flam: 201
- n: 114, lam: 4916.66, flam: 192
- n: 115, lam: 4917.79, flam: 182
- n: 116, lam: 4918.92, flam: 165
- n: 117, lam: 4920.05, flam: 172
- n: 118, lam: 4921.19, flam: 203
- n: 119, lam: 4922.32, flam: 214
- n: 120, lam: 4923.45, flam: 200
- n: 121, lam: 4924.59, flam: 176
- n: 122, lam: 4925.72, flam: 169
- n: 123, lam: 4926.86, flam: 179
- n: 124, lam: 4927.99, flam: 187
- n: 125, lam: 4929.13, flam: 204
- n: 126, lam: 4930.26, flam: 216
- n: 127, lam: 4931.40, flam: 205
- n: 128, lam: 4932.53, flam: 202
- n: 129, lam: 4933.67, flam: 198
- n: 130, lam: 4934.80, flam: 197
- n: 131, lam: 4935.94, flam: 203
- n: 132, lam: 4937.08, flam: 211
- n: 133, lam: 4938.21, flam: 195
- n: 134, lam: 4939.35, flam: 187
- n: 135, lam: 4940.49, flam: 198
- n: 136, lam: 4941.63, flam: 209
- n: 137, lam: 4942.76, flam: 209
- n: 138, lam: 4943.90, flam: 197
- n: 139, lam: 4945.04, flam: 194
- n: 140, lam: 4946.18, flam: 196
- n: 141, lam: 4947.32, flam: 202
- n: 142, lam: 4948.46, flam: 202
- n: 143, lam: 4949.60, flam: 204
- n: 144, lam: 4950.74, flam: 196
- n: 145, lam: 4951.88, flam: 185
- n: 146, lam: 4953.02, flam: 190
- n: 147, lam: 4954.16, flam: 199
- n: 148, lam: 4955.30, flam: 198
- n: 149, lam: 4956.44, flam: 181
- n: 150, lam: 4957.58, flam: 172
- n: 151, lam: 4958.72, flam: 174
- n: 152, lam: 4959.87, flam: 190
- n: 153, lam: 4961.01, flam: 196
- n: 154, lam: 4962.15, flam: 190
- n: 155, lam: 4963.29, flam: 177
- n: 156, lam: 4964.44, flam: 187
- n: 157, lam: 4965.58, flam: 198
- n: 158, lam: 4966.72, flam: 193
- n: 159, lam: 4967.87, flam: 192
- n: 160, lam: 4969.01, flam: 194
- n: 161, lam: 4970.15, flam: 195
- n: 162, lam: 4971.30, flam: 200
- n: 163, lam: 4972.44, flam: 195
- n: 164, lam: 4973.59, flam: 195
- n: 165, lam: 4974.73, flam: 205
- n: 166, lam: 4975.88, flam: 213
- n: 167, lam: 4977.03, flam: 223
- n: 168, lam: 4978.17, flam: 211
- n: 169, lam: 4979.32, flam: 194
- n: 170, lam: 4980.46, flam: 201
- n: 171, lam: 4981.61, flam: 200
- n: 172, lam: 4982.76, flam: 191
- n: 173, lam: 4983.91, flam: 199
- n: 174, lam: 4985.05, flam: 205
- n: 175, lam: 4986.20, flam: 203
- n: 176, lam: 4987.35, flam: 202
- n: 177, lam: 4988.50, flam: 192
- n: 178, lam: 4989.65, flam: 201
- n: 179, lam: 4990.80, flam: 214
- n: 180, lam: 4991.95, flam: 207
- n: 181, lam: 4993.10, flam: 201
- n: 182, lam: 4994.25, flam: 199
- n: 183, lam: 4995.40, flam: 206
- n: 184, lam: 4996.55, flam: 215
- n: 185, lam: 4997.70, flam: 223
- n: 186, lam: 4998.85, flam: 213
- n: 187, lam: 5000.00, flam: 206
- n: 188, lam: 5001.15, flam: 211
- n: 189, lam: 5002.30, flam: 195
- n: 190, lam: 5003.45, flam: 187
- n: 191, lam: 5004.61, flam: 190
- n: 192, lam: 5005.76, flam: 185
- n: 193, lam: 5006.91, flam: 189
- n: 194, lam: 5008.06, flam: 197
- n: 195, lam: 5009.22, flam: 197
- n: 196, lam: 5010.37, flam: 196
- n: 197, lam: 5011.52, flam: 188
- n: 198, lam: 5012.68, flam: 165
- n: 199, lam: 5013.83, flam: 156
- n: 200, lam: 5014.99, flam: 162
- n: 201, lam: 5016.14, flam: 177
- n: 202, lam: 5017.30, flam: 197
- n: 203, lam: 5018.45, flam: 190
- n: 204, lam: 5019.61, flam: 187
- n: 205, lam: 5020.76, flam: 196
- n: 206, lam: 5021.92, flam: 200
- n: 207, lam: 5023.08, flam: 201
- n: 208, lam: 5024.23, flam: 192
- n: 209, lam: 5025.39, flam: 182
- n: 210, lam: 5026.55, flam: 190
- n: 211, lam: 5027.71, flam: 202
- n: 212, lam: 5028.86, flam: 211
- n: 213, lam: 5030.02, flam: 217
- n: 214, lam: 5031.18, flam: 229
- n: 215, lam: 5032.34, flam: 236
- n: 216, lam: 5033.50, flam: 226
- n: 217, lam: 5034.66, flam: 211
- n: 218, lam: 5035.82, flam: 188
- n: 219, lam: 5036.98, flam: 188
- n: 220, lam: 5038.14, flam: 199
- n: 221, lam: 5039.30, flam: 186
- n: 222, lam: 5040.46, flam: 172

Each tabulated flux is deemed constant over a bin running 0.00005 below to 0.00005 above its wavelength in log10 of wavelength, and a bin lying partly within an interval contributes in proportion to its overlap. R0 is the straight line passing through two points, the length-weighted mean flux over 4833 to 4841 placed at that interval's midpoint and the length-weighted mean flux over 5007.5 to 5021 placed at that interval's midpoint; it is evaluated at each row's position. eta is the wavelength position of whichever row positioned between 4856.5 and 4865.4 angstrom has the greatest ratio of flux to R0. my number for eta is 4858.14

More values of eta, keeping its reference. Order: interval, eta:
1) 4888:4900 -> 4894.07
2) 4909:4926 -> 4909.87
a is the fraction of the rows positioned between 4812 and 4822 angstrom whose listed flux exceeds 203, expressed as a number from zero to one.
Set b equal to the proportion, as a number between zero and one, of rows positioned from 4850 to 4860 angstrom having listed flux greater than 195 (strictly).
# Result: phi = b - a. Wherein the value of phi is -0.33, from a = 0.67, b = 0.33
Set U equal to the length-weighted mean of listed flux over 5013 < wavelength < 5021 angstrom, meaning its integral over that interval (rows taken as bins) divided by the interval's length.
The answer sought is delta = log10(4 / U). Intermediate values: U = 180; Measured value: -1.65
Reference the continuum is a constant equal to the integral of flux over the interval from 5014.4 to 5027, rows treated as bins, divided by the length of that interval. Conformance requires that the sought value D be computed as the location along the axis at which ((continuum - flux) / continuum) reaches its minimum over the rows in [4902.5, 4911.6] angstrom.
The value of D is 4908.74 angstrom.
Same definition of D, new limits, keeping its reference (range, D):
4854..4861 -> 4854.78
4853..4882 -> 4869.34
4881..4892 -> 4882.81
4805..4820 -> 4818.03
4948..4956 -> 4949.60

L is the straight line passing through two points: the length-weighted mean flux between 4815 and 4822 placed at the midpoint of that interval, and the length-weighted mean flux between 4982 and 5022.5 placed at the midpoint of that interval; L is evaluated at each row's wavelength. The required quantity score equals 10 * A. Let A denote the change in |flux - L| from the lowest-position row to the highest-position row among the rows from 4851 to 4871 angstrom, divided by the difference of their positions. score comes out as -4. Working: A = -0.38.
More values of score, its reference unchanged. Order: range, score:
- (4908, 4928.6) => 0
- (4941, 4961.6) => -1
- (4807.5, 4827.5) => -5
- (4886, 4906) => -14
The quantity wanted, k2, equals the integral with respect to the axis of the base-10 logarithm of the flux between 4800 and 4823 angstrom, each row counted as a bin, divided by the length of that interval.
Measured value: 2.31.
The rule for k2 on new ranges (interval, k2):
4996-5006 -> 2.31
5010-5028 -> 2.27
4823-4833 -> 2.29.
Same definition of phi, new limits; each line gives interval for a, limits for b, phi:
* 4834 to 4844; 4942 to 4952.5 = -0.11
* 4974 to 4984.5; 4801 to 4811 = 0.22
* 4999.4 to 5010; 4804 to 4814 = 0.33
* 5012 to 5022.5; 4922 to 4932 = 0.56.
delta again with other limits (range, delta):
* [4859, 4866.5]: -1.60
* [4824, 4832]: -1.70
